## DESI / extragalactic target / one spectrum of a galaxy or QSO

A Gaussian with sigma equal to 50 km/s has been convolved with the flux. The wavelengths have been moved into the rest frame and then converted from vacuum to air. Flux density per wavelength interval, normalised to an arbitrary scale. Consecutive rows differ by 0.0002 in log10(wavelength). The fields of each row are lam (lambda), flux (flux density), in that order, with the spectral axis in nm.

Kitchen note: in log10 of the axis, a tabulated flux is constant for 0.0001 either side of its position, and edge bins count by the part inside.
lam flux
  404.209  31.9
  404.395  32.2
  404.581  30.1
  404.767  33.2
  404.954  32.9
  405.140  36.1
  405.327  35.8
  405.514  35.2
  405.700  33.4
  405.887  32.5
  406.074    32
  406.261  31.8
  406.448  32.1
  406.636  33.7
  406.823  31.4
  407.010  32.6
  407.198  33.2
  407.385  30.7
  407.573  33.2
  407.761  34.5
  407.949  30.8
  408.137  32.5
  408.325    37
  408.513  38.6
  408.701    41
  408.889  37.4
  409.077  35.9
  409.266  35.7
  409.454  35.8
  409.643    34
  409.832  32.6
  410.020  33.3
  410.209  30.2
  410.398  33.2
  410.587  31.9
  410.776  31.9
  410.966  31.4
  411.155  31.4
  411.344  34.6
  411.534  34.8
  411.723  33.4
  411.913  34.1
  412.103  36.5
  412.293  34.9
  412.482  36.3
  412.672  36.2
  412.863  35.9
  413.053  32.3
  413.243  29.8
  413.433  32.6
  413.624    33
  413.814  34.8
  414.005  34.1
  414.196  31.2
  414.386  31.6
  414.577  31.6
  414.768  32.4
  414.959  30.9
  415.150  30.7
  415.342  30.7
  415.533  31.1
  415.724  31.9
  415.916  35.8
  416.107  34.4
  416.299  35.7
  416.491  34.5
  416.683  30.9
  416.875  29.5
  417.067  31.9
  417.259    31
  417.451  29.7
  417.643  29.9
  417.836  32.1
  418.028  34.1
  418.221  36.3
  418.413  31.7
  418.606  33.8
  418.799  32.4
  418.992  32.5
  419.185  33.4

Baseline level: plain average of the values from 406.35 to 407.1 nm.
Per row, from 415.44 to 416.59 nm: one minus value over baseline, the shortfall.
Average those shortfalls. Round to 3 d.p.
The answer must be -0.045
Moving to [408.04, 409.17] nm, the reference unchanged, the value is -0.142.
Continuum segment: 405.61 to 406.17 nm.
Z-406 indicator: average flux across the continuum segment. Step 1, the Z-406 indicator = 32.6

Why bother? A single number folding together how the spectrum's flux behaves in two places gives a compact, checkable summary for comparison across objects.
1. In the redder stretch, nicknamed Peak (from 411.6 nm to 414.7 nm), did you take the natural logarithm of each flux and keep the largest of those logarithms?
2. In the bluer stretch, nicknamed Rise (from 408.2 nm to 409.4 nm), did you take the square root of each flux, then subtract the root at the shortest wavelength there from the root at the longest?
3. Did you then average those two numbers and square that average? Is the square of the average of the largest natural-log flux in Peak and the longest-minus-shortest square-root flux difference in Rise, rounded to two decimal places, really 3.04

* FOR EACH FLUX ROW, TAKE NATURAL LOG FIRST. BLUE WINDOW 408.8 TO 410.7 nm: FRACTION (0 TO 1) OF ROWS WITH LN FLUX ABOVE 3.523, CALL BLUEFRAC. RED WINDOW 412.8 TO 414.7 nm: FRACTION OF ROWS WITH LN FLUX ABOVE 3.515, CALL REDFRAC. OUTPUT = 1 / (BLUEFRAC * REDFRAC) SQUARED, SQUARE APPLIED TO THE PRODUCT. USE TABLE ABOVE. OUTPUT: 44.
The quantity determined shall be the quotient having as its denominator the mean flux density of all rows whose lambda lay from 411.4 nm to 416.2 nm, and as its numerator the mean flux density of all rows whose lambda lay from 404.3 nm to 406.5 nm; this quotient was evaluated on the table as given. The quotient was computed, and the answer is 1.00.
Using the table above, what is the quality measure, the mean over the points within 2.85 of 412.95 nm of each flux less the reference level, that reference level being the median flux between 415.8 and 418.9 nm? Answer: 0.60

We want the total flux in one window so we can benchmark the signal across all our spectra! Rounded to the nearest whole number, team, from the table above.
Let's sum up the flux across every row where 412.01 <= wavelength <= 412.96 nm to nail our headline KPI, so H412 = 180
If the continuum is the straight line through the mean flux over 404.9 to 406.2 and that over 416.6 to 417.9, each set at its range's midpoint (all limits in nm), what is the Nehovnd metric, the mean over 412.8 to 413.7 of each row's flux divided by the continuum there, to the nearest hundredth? 1.03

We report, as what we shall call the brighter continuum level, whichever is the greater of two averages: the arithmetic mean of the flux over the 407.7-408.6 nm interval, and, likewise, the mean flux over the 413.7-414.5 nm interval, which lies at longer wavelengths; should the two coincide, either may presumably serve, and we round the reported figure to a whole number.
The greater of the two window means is 35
